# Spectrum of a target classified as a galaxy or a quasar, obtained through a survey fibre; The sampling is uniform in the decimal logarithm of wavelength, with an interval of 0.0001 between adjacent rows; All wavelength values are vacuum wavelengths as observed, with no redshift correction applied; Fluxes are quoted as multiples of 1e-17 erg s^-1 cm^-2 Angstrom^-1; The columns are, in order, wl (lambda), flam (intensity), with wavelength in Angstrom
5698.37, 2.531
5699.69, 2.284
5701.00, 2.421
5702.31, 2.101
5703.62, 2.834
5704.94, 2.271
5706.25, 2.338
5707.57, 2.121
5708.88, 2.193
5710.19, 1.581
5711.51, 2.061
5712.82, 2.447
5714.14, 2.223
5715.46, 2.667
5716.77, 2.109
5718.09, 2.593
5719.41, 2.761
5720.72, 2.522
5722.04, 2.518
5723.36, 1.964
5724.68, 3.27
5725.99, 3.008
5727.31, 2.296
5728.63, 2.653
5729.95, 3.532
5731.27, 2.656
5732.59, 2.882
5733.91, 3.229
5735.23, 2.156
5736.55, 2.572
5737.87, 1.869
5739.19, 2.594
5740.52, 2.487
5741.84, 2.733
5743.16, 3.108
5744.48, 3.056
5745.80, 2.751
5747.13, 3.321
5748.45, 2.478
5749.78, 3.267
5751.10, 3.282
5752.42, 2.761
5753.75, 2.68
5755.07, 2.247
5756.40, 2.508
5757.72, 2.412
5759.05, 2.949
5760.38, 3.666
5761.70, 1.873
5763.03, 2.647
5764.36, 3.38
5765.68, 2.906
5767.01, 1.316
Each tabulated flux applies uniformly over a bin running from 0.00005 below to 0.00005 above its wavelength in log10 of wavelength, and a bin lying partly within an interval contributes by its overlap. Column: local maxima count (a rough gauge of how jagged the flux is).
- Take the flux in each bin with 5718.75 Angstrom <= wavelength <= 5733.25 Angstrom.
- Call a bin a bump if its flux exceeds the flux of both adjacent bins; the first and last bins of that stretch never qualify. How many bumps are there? 2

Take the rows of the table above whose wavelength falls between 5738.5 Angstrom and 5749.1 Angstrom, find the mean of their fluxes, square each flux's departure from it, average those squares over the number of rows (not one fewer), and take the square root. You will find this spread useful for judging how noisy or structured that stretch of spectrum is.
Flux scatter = 0.29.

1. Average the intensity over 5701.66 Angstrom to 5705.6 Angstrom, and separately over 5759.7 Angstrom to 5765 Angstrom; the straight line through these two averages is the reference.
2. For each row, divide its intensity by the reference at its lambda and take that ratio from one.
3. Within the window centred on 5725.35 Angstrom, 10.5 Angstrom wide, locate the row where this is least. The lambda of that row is 5729.95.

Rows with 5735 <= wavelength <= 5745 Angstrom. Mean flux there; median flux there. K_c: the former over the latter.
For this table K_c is 1.00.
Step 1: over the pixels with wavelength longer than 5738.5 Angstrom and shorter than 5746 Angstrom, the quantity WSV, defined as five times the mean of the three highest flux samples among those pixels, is 14.9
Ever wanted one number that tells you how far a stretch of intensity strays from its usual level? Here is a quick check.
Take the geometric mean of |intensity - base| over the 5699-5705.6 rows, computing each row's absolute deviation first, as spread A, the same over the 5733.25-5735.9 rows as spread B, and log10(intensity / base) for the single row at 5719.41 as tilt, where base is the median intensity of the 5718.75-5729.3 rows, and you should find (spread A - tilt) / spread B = 0.49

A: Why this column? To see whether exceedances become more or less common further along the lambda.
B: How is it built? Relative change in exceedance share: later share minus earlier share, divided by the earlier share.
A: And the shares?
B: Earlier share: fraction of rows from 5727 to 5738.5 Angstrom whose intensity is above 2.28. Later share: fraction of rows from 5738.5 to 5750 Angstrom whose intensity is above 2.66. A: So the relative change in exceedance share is -0.14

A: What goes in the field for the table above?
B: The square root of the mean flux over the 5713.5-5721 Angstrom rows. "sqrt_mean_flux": 1.57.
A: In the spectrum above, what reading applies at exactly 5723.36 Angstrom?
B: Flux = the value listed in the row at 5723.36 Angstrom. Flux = 1.964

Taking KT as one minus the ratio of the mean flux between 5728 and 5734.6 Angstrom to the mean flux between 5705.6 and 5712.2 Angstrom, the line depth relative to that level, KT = -0.45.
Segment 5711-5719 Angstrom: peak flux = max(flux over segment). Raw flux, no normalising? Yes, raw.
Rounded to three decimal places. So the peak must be 2.667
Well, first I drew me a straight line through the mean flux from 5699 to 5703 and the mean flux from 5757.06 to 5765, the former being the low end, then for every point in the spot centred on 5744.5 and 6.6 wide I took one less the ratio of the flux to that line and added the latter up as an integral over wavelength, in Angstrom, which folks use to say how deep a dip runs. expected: -0.8 Angstrom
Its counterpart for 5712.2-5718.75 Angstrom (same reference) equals 0.0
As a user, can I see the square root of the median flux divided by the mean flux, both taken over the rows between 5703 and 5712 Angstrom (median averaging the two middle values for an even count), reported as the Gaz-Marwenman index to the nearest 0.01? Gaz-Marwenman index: 1.00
